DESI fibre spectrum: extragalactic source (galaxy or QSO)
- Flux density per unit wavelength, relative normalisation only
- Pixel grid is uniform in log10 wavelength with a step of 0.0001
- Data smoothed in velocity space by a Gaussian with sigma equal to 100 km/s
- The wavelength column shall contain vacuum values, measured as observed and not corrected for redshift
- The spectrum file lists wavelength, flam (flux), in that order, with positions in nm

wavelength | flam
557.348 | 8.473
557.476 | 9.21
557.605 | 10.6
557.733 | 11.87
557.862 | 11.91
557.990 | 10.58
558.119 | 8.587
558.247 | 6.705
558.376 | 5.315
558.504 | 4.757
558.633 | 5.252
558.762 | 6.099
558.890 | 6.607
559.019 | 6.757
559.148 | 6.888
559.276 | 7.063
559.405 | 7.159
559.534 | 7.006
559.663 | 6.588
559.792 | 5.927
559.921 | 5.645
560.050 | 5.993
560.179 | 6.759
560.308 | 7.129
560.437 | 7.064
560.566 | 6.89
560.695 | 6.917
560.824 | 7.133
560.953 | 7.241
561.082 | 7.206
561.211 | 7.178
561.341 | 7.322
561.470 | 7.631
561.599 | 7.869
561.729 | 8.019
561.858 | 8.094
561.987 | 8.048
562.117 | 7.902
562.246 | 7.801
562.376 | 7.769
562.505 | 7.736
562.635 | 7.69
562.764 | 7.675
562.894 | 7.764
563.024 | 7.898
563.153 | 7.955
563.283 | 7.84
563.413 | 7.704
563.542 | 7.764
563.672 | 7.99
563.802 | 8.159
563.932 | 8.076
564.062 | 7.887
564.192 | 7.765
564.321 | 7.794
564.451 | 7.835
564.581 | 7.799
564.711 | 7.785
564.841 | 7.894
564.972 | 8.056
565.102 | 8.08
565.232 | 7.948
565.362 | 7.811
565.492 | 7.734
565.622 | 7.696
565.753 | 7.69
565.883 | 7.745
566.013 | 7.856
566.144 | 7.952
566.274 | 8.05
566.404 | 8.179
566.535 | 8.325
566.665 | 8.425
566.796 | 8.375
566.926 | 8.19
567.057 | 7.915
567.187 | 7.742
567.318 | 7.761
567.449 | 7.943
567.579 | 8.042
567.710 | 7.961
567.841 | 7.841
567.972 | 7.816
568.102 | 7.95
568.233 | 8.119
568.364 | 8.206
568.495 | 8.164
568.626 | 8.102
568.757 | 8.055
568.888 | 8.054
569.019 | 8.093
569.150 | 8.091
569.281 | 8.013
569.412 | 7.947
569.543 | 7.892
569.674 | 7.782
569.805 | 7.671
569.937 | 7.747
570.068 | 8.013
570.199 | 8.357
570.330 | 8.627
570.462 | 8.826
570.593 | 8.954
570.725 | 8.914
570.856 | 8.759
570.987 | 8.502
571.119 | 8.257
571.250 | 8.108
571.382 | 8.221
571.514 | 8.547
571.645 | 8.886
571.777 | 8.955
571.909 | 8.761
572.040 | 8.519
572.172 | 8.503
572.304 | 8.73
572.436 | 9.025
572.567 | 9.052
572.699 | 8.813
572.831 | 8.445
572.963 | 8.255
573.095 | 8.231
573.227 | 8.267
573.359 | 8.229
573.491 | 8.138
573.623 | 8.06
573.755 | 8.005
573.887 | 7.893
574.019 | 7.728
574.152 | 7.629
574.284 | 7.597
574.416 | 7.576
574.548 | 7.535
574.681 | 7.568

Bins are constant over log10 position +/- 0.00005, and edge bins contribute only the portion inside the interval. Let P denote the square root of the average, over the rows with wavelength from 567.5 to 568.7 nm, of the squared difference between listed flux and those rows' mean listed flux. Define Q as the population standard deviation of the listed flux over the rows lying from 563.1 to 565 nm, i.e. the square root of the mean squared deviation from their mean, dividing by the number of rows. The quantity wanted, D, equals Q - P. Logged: 0.00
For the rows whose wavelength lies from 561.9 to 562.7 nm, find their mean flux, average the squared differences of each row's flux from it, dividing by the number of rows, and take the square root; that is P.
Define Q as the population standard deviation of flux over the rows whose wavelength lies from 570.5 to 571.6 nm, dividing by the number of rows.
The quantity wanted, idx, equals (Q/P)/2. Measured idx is 1.3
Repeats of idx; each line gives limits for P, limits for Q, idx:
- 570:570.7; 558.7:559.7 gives 0.5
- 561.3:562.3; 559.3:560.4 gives 1.2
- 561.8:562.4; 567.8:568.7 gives 0.6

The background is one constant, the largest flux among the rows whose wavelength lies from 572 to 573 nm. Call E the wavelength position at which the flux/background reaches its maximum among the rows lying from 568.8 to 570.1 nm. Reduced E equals 569.019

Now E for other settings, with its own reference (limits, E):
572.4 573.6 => 572.567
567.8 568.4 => 568.364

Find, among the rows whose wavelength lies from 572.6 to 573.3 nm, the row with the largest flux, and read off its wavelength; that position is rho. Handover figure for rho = 572.699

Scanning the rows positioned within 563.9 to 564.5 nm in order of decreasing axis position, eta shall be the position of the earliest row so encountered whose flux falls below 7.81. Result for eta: 564.321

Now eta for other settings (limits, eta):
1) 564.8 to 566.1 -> 565.883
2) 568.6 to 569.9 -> 569.805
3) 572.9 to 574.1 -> 574.019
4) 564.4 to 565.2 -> 564.711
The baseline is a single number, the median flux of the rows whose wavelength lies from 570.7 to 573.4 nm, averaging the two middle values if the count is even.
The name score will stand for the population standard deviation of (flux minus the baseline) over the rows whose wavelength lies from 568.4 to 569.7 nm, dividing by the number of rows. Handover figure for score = 0.11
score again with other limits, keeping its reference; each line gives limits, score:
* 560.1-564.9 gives 0.37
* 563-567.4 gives 0.20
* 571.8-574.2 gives 0.40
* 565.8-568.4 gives 0.20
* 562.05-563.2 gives 0.09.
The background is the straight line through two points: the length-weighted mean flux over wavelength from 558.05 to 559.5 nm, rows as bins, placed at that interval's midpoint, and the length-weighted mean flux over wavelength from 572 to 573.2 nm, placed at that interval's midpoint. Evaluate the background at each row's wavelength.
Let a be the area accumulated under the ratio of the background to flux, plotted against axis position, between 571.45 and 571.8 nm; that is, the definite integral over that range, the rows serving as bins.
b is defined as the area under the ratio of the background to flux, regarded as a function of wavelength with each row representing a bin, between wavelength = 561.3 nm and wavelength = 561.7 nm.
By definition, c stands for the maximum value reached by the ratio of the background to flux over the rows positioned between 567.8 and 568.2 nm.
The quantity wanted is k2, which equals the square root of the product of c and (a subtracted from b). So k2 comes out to 0.15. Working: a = 0.338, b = 0.36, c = 1.01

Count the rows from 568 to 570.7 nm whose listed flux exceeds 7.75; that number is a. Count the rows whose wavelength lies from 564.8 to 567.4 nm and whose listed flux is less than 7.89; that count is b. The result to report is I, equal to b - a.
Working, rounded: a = 18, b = 8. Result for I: -10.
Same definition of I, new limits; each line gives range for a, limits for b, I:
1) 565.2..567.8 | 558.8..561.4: 5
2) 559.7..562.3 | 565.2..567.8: 2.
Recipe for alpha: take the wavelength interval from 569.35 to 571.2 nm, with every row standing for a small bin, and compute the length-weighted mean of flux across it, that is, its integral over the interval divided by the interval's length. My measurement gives 8.31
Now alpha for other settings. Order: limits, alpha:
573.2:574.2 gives 7.99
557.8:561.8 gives 7.07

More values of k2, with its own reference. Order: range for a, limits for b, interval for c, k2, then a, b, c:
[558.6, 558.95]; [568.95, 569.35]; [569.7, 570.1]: 0.15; 0.379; 0.40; 1.07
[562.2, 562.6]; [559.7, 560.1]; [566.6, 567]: 0.29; 0.363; 0.45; 0.95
